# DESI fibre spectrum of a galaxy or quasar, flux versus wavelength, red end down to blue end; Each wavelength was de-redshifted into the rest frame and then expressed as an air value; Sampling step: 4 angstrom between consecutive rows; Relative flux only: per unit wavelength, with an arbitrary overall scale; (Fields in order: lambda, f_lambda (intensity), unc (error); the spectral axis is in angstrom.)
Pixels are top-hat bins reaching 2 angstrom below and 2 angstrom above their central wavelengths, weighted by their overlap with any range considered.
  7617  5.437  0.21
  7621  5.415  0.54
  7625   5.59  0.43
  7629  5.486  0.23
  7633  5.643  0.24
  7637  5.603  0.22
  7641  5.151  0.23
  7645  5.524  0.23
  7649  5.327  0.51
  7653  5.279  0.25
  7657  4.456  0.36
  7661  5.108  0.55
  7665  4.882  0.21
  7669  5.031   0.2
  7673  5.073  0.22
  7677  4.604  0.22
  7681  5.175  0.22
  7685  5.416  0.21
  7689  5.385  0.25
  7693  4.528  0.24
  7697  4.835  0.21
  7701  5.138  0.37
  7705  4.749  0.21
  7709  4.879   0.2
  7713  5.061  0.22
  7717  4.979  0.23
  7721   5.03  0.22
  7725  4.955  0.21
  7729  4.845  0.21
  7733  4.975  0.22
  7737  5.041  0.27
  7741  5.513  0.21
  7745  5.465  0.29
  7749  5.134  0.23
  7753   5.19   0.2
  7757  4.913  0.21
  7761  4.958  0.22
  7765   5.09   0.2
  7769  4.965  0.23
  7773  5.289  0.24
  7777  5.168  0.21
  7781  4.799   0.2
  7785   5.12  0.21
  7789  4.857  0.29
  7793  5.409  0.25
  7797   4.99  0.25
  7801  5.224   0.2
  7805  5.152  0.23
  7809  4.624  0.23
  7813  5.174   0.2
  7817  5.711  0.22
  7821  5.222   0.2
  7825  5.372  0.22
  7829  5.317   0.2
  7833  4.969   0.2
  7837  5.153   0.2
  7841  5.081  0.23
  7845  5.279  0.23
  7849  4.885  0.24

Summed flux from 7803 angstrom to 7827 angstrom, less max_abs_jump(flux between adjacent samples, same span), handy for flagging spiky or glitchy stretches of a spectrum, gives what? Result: 30.7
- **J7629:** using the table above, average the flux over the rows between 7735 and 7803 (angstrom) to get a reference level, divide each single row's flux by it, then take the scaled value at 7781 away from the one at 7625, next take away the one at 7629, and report -0.92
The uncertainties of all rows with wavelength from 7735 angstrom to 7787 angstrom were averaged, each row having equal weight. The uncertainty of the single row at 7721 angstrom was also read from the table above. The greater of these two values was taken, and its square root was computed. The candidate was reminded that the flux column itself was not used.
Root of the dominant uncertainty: 0.474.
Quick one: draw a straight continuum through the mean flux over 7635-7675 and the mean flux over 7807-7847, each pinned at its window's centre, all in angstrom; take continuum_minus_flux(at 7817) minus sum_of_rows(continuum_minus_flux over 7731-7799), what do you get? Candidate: -1.6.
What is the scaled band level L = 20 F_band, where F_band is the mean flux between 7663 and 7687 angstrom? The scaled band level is 101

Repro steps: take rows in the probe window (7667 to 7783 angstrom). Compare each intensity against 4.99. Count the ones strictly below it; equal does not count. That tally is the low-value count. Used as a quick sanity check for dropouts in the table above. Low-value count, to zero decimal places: 13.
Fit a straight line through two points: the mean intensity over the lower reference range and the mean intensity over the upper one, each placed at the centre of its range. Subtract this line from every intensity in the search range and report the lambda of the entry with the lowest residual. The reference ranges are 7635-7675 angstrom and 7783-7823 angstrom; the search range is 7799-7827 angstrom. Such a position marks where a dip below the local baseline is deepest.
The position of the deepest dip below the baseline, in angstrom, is 7809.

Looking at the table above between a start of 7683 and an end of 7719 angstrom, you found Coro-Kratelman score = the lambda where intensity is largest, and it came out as 7685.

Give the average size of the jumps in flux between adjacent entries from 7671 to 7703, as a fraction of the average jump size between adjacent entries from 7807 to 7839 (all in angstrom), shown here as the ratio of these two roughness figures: 1.20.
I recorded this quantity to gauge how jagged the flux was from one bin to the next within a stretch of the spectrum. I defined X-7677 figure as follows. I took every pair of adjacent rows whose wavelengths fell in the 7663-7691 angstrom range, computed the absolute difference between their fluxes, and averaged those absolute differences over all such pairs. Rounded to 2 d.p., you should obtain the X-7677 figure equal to 0.25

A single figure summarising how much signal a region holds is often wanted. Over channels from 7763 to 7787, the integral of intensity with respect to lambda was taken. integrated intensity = 122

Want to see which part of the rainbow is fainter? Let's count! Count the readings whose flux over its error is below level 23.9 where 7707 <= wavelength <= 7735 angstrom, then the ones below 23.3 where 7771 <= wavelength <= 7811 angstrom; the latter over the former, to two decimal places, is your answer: 1.00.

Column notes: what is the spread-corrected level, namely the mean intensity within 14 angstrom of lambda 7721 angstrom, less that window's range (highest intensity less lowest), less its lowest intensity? -0.10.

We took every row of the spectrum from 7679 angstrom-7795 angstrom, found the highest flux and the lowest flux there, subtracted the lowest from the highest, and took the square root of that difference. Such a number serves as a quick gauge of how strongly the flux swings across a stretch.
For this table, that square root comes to 0.99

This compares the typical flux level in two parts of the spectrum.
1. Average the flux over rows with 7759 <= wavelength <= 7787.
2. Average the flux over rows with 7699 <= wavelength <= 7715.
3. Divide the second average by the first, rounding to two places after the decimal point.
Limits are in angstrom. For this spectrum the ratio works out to 0.98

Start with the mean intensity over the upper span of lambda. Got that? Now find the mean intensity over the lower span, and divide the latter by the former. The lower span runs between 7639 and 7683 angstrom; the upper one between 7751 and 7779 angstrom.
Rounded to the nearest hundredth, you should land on 0.99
